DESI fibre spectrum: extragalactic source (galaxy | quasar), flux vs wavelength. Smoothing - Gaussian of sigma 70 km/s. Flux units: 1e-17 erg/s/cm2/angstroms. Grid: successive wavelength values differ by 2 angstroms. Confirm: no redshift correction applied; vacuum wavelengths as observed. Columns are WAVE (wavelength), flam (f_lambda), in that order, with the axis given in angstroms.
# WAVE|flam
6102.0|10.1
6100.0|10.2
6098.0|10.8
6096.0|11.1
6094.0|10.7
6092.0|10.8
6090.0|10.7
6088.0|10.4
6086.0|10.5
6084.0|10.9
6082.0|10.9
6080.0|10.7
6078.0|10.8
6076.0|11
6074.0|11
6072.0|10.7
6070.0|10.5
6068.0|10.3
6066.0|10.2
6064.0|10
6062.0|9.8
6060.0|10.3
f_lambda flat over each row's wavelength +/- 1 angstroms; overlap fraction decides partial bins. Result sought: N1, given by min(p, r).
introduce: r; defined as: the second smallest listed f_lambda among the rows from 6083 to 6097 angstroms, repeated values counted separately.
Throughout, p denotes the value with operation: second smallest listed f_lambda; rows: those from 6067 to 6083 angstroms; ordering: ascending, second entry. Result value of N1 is 10.5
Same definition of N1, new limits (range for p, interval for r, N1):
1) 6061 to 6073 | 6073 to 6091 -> 10.0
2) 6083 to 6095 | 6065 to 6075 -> 10.3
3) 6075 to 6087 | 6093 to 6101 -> 10.7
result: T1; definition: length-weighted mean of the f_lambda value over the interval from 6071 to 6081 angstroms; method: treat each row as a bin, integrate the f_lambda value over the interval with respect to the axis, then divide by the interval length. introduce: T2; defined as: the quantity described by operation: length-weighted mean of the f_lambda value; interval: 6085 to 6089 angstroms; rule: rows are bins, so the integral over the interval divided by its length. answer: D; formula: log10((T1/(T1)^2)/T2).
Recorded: -2.054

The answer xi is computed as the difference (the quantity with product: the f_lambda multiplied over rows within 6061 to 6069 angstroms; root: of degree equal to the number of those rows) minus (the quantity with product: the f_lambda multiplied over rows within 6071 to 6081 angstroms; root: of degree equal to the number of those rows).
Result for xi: -0.8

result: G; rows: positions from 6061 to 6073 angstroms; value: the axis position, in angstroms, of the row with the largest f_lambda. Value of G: 6072.0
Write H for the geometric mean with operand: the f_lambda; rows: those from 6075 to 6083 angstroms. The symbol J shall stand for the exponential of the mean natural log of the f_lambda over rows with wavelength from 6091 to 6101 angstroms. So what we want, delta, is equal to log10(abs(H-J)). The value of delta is -0.9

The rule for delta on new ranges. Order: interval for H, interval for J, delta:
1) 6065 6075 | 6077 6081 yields -0.7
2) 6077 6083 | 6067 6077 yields -1.0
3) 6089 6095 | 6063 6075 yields -0.5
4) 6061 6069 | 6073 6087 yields -0.1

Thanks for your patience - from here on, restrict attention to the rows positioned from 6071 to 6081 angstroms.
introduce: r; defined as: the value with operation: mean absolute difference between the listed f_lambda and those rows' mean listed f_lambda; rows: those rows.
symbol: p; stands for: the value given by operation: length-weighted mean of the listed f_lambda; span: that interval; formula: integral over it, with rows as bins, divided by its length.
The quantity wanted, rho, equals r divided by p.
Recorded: 0.0118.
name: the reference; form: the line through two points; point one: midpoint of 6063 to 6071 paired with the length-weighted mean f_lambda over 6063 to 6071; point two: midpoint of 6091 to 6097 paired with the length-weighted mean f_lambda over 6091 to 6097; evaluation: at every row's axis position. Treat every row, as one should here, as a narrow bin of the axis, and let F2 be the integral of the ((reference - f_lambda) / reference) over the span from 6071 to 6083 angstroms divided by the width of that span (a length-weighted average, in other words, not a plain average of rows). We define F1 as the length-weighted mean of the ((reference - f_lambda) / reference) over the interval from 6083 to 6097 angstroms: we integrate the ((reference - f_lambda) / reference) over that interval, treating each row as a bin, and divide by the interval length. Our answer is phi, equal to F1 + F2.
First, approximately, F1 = 0.004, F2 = -0.036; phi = -0.031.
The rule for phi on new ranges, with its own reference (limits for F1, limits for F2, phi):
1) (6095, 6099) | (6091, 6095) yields 0.007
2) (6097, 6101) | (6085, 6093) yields 0.058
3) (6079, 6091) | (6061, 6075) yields -0.010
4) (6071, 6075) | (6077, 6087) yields -0.060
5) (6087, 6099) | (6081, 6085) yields -0.018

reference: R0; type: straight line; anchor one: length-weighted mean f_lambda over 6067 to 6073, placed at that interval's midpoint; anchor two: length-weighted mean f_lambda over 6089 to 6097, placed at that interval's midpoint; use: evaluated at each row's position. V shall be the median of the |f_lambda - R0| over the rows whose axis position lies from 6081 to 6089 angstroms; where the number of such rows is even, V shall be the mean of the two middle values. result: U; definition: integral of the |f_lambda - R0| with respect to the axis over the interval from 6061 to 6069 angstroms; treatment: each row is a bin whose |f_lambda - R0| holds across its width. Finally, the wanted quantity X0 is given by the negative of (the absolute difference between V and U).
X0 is -2.6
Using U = 2.8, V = 0.228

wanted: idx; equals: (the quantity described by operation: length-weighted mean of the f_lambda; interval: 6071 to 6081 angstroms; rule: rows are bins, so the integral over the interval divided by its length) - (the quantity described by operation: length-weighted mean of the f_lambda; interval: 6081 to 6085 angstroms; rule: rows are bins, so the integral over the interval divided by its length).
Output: -0.06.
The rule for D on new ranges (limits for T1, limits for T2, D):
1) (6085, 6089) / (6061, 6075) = -2.034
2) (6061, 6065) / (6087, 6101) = -2.024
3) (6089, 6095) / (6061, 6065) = -2.026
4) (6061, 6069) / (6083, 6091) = -2.030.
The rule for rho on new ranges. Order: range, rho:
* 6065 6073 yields 0.0168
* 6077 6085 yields 0.0069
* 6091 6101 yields 0.0201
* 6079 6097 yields 0.0149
